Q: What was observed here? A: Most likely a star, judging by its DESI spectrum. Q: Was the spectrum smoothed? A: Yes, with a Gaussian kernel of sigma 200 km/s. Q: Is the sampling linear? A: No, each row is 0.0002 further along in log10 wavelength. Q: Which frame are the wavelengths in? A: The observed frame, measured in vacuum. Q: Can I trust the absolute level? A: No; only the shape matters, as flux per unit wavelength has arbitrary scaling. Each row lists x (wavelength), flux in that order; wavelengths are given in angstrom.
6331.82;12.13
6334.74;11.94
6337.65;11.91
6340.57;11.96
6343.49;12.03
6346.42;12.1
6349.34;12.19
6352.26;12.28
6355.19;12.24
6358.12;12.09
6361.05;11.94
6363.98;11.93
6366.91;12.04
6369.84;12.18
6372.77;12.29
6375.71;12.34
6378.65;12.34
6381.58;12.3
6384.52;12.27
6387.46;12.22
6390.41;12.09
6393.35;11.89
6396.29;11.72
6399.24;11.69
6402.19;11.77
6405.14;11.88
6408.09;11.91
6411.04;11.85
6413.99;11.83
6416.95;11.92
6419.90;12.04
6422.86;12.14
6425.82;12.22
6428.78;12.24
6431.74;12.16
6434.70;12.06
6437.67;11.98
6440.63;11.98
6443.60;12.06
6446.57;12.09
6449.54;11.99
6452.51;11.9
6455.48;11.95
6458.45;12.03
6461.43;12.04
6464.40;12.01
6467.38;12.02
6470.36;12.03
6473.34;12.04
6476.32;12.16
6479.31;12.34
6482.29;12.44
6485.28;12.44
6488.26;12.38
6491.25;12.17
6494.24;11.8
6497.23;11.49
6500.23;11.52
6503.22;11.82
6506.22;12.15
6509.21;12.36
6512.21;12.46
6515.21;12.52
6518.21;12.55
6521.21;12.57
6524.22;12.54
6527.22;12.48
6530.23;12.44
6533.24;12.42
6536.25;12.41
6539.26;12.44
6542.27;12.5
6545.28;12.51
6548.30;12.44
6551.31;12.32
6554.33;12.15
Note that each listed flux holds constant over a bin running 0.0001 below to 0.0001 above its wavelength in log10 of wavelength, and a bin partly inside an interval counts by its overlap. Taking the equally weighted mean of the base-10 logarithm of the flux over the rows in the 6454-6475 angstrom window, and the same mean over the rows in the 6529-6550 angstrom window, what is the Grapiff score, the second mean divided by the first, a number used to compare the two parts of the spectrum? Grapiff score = 1.01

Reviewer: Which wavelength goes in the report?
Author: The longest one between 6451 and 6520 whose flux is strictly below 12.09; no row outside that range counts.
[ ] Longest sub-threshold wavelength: 6503.22 angstrom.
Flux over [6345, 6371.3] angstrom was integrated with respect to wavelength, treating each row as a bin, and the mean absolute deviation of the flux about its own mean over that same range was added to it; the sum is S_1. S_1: 319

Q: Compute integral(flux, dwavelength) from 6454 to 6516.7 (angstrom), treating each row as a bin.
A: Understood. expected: 759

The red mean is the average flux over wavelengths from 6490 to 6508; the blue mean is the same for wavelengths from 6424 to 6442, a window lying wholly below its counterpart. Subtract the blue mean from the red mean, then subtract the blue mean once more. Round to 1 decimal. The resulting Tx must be -12.4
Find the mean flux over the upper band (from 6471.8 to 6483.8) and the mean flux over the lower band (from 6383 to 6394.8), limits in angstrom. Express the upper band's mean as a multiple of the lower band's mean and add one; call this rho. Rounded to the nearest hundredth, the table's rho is 2.01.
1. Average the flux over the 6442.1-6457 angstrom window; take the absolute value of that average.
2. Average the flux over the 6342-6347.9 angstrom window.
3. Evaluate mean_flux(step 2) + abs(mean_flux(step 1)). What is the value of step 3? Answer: 24.1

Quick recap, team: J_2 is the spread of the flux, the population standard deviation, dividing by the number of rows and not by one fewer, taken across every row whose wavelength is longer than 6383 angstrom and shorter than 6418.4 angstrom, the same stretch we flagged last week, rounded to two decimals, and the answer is 0.18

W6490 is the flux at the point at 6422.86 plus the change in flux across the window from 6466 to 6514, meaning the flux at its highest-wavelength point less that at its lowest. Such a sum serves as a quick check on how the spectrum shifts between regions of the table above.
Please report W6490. 12.6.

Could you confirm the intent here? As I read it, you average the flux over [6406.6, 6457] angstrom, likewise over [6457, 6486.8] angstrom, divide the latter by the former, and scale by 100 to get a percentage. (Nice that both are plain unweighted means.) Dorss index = 101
